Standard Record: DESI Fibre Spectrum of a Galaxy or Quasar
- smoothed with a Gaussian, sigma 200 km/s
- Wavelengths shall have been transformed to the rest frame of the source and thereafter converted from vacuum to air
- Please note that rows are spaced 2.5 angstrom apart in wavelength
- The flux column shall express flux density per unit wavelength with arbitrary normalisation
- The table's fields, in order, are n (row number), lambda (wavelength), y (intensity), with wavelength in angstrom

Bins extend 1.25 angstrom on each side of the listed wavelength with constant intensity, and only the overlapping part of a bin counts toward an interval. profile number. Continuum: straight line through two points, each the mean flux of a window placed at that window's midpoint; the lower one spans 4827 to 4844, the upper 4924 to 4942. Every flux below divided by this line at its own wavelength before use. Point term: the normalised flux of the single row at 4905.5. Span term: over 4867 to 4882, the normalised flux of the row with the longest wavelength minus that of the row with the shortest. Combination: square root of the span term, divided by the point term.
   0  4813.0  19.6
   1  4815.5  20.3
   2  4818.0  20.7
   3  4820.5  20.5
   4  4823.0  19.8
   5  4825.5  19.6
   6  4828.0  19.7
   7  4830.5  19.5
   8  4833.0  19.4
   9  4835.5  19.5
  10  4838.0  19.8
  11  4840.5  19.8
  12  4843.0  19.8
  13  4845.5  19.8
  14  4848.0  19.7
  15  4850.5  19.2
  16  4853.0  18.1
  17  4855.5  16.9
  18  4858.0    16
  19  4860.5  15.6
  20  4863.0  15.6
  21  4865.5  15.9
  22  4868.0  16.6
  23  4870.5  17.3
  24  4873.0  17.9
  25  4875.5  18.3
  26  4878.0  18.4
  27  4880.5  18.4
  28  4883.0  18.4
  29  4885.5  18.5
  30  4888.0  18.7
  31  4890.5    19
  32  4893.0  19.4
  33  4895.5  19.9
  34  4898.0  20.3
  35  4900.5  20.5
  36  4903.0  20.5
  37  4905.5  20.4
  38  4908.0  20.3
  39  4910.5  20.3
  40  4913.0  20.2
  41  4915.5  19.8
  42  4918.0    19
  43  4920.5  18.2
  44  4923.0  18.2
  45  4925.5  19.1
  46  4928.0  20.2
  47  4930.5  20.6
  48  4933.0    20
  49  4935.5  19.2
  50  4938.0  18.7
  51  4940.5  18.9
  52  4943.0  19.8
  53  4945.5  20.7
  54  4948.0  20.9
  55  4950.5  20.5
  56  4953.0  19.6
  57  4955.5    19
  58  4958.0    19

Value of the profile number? 0.29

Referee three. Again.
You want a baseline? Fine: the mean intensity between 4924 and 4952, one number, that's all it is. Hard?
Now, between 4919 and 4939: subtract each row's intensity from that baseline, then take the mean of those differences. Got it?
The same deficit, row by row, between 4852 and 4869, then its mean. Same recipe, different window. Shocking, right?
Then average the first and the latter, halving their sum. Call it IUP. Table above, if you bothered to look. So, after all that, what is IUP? 2.04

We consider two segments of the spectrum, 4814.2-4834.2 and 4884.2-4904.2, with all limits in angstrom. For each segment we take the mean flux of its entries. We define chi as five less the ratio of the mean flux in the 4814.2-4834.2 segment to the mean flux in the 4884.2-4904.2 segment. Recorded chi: 3.98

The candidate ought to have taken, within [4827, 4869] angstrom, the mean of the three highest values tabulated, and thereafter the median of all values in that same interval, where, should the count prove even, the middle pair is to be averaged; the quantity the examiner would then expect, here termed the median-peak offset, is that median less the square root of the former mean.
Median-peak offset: 15.0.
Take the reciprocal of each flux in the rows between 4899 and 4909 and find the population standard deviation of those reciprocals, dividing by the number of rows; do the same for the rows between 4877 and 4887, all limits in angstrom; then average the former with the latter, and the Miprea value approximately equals 0.0002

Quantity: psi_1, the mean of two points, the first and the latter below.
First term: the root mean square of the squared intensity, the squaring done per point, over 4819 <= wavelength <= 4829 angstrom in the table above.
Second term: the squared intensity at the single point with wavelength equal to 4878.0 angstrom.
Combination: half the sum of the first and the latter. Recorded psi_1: 367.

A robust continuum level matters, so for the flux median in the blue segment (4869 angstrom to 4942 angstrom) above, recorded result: 19.1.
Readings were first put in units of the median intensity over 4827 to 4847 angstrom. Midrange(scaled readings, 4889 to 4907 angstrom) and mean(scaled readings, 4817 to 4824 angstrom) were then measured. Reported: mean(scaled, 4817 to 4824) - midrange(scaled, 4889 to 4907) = 0.030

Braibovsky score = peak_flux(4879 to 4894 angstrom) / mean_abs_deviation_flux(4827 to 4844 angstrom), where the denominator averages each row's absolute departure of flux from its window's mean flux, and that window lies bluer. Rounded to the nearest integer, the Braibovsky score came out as 128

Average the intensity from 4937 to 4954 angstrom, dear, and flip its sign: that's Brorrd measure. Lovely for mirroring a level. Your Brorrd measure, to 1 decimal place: -19.9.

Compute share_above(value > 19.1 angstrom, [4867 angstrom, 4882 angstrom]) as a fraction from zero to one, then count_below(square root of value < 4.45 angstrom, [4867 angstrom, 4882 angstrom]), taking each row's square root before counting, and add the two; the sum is 6.0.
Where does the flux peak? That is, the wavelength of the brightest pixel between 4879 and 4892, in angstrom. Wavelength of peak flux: 4890.5 angstrom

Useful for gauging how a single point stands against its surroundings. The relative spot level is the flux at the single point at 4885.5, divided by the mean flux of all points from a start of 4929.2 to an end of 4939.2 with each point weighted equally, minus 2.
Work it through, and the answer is -1.06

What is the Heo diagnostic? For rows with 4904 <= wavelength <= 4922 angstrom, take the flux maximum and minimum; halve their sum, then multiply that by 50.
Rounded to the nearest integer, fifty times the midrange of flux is 965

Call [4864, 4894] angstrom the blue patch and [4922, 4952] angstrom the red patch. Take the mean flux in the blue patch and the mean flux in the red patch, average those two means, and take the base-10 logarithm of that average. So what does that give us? 1.28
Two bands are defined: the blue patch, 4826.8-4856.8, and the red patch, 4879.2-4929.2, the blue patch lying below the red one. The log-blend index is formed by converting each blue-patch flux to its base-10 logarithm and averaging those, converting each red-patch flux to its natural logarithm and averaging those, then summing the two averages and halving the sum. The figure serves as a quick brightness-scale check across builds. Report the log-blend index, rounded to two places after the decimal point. 2.13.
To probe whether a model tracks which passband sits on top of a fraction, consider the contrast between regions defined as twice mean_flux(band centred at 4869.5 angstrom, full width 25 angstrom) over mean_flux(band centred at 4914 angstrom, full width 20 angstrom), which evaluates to 1.74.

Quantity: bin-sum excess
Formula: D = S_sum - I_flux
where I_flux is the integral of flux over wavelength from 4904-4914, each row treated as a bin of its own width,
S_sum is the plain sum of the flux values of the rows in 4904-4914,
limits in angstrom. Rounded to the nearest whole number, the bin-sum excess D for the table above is -122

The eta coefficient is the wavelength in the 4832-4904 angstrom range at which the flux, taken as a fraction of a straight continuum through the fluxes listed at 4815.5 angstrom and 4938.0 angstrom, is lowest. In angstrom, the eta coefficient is 4860.5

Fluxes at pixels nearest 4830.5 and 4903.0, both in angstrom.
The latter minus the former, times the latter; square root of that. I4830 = 4.5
